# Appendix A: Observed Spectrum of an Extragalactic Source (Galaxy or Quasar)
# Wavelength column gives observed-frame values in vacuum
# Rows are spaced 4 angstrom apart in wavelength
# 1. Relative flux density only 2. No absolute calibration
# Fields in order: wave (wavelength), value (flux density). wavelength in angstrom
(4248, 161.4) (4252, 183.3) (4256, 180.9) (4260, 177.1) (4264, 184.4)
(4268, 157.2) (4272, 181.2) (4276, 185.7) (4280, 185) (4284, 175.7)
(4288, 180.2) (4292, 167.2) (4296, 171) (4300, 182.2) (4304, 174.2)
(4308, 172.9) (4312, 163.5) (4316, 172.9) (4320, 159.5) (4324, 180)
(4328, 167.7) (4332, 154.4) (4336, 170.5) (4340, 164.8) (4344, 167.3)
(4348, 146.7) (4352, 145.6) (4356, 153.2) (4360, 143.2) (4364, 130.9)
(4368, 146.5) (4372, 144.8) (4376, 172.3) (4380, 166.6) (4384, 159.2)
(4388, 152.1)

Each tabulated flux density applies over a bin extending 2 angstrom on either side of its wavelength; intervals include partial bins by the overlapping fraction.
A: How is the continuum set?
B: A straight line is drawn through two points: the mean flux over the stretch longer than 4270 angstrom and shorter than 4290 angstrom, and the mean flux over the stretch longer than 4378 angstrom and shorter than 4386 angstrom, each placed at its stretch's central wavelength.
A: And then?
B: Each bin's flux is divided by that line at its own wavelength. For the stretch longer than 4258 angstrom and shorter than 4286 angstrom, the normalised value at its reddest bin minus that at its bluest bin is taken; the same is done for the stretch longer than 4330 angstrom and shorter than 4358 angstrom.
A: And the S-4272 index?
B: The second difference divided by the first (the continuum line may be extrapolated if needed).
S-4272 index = 1.1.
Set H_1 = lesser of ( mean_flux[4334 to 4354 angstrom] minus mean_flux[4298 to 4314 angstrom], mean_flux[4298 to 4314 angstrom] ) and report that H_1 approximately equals -14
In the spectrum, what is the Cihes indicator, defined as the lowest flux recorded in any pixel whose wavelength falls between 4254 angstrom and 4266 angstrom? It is 177.1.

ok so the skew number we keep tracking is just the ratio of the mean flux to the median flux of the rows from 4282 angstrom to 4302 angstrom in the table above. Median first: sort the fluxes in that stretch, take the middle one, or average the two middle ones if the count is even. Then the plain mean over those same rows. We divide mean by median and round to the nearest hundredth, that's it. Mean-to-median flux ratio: 1.00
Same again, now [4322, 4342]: 1.00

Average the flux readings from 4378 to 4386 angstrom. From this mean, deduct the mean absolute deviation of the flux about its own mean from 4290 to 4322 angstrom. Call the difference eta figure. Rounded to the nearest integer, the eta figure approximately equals 158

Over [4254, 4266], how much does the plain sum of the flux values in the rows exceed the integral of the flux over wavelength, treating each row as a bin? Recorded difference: -1627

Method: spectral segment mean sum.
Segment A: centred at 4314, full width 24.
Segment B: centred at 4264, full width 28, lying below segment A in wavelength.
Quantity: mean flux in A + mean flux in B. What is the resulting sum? 349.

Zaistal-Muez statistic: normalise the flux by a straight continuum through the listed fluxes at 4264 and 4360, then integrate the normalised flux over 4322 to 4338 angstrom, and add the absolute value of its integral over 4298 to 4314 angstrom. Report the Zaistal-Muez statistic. 33.9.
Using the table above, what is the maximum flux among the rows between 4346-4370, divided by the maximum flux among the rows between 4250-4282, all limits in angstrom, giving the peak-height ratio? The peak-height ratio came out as 0.82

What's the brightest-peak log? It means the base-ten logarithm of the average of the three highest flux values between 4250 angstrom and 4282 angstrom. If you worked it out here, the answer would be 2.27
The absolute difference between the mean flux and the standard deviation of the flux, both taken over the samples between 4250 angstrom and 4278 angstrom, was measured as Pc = 169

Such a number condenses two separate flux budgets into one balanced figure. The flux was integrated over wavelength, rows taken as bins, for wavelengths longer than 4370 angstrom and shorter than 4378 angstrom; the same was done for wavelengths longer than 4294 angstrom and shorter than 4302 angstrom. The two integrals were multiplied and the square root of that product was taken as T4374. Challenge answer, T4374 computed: 1339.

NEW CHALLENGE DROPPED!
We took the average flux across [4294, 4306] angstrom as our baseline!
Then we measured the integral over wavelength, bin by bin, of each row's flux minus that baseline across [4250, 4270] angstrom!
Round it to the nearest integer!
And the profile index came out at 16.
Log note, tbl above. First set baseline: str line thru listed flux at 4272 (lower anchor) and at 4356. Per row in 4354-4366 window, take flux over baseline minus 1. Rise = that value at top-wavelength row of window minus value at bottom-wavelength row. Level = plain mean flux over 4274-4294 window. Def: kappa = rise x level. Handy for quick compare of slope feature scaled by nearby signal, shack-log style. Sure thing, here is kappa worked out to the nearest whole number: -23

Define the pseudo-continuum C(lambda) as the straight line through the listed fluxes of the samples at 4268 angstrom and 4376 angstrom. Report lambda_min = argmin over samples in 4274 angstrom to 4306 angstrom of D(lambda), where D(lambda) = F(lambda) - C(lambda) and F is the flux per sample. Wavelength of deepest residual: 4292 angstrom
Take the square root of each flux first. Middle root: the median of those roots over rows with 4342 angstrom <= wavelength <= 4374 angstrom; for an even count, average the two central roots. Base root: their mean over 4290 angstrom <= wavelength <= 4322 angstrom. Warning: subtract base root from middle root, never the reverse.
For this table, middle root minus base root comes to -1.0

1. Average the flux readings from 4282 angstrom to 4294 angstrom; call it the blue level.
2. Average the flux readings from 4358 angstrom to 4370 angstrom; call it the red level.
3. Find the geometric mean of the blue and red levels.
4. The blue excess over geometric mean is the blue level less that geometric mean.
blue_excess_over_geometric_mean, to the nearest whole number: 18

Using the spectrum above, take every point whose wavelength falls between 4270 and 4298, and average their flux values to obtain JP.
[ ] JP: 178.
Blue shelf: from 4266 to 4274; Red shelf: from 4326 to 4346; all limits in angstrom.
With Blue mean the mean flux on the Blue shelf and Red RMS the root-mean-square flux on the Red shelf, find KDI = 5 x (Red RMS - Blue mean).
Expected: -21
